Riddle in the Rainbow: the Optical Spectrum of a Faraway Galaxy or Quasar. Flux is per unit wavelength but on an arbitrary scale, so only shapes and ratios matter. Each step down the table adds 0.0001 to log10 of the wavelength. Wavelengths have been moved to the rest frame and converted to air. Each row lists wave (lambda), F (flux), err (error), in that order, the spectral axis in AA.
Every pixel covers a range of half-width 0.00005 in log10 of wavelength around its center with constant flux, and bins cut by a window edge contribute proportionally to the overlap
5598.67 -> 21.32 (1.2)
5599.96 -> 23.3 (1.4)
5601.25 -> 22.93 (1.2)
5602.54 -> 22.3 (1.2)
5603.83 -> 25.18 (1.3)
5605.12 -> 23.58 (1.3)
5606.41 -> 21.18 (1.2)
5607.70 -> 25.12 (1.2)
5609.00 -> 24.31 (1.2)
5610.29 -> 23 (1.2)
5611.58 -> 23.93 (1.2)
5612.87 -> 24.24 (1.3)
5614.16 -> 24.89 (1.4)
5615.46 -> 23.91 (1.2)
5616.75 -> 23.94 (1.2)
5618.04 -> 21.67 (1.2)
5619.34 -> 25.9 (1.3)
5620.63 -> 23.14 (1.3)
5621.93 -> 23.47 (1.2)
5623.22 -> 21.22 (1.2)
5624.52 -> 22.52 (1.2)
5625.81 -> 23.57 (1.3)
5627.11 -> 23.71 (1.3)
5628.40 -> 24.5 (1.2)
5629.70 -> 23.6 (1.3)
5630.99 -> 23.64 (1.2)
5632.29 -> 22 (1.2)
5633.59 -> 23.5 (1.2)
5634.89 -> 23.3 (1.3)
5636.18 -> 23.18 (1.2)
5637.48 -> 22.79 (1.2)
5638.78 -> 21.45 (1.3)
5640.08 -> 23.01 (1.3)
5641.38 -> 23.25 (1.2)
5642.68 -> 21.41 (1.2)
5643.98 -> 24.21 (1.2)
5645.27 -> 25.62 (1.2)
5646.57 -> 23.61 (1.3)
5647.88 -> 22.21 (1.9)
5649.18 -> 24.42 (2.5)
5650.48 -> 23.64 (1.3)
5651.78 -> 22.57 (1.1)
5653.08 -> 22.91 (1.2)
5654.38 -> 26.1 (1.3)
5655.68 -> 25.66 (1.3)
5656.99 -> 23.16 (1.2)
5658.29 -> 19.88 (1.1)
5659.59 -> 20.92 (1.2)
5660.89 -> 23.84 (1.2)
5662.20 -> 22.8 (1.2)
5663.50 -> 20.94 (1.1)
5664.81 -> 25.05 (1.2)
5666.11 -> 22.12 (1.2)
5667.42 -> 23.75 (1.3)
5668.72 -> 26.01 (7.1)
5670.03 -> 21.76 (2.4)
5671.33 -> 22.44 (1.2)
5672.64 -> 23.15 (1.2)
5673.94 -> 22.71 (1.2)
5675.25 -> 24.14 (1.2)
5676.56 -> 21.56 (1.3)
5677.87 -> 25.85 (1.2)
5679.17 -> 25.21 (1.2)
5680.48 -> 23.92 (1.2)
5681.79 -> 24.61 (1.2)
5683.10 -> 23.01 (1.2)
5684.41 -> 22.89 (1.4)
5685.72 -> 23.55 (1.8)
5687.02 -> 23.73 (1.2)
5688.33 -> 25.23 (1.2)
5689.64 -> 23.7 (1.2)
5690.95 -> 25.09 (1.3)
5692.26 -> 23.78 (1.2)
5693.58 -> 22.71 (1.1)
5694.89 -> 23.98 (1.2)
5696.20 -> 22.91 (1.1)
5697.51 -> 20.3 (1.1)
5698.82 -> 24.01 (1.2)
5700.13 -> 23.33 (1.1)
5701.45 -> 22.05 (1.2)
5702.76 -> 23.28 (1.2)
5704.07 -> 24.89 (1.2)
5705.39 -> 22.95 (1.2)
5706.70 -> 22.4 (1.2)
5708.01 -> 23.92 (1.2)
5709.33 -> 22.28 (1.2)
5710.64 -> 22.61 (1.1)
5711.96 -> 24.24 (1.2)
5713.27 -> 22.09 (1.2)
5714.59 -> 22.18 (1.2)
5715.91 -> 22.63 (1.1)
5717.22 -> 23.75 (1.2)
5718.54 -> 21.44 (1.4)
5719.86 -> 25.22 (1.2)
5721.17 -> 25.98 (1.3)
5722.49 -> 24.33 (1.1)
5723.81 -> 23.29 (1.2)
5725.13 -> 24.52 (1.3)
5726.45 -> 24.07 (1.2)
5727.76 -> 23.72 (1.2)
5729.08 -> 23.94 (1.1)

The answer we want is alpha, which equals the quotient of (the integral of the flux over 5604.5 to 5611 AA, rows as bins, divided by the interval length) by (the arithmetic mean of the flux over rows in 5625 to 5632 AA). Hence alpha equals 0.98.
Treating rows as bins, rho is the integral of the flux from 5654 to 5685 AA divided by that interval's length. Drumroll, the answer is 23.4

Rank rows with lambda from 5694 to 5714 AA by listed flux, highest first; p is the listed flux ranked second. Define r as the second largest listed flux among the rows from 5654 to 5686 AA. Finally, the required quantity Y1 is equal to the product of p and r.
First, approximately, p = 24.24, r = 26.01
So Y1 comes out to 630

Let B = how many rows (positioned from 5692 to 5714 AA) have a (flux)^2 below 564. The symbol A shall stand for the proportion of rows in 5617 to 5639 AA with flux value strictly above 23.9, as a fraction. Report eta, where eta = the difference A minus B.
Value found -10.9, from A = 0.12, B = 11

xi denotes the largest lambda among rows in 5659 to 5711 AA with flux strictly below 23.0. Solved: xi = 5710.64 AA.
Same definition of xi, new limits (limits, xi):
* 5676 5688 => 5684.41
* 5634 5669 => 5666.11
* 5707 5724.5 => 5718.54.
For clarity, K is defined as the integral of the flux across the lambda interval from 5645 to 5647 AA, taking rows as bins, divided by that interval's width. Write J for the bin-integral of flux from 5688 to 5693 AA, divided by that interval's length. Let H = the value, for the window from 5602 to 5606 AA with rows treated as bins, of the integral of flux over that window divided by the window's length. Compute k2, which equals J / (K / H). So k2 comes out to 23.4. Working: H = 23.6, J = 24.3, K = 24.5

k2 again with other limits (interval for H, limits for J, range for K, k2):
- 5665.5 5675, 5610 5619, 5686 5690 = 22.7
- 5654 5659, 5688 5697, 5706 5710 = 24.4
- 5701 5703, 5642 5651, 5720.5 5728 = 21.9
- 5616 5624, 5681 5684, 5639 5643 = 24.4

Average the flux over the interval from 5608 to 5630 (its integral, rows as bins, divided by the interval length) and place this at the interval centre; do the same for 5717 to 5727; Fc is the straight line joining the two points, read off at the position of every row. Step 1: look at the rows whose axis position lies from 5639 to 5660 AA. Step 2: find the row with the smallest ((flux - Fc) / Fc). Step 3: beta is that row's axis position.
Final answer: 5658.29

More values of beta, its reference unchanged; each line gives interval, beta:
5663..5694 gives 5663.50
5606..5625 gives 5623.22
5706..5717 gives 5713.27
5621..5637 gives 5623.22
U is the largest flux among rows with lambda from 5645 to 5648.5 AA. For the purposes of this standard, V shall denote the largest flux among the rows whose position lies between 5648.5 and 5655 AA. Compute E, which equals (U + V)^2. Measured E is 2675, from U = 25.62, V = 26.1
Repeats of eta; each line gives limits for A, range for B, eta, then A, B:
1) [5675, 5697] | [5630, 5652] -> -13.5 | 0.47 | 14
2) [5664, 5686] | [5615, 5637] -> -12.6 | 0.41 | 13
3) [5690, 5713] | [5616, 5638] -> -13.6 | 0.35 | 14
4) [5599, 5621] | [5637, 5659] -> -11.5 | 0.53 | 12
